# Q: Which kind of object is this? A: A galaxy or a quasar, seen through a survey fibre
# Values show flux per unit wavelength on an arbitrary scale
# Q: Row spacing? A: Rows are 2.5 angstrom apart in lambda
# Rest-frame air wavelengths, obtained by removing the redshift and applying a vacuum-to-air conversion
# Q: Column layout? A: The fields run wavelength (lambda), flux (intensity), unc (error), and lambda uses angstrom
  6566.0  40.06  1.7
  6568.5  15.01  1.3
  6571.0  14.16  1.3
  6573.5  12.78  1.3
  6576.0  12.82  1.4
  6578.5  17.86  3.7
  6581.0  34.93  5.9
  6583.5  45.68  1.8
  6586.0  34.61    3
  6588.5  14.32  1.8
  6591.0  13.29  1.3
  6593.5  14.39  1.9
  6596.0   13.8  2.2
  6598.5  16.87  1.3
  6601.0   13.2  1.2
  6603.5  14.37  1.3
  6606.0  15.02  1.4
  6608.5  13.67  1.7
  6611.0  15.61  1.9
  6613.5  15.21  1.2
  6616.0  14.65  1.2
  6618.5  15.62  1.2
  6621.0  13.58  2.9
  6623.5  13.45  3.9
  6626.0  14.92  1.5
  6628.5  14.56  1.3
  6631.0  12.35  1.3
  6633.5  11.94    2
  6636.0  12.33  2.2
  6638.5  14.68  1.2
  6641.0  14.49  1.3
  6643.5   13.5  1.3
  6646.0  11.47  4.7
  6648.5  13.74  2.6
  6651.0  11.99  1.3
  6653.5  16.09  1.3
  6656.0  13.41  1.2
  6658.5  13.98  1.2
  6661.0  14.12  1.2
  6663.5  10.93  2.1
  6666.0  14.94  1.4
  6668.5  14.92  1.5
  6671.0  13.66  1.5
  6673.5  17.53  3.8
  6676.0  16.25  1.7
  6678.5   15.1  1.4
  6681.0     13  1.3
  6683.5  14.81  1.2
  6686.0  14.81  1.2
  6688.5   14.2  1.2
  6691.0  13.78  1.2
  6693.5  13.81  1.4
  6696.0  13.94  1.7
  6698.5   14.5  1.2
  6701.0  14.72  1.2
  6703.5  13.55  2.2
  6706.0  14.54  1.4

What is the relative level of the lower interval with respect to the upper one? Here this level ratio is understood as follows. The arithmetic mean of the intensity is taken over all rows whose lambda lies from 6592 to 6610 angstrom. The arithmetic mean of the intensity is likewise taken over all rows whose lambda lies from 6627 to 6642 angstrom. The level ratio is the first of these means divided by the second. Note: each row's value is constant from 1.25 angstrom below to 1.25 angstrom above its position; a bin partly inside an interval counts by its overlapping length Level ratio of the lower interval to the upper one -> 1.08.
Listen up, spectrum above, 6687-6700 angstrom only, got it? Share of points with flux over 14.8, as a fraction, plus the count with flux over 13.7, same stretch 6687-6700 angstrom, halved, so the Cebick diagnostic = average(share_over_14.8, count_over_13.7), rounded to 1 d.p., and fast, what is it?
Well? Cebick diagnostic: 2.5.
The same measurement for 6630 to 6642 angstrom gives 1.0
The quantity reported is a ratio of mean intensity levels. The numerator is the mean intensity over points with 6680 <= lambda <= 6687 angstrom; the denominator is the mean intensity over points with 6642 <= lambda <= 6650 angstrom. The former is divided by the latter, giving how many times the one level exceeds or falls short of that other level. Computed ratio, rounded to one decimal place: 1.1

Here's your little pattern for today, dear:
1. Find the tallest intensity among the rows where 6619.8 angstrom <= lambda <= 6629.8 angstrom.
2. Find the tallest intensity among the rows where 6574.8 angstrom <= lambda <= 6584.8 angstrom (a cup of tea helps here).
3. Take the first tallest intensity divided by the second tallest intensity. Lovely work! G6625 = 0.33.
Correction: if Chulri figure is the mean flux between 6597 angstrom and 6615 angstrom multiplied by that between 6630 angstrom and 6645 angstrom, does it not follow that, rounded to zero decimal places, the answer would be 196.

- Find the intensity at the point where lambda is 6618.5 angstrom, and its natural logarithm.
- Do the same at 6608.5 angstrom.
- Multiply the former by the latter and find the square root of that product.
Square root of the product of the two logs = 2.68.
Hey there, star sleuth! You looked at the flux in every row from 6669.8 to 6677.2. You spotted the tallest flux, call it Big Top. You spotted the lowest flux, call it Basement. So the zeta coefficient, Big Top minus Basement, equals 3.9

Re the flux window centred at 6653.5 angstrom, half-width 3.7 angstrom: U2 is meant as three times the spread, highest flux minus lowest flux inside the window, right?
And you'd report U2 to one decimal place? 12.3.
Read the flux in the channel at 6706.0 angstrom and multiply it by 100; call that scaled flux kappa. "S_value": 1454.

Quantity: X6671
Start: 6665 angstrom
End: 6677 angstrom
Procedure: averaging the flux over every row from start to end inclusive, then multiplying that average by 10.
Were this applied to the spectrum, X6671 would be 155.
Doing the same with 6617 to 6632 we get 141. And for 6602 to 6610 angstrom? 144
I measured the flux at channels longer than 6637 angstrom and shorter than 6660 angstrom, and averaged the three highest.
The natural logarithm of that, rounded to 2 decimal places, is 2.71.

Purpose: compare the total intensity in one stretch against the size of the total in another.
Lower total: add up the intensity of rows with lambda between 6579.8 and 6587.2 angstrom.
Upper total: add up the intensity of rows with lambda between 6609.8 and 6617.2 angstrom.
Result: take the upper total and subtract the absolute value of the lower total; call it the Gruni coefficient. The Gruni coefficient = -70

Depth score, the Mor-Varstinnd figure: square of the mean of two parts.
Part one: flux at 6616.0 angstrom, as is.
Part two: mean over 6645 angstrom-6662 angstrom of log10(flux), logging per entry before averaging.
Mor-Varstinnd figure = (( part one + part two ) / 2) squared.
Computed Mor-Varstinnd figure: 62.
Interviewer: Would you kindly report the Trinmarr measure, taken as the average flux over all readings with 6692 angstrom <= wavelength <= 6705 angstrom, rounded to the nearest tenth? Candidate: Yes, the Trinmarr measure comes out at 14.1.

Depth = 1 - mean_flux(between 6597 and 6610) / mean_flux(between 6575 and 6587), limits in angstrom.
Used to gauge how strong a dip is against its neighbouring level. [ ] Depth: 0.50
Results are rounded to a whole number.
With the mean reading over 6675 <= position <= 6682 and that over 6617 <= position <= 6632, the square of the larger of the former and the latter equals 219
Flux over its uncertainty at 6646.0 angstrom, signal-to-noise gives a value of 2.4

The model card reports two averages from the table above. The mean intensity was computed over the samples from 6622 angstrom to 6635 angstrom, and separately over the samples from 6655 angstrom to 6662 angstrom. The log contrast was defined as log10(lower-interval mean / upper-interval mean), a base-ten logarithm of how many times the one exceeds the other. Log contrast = -0.013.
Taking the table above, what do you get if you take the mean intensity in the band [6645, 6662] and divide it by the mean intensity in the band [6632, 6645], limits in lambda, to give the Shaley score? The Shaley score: 1.0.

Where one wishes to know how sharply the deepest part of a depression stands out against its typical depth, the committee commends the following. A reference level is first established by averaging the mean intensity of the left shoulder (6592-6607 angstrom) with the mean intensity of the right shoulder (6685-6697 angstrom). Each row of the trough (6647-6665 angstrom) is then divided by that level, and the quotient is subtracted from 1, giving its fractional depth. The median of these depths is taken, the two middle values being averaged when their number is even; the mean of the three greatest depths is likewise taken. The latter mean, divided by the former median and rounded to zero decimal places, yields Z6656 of 4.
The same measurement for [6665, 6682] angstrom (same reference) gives -1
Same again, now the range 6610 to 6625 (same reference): -1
